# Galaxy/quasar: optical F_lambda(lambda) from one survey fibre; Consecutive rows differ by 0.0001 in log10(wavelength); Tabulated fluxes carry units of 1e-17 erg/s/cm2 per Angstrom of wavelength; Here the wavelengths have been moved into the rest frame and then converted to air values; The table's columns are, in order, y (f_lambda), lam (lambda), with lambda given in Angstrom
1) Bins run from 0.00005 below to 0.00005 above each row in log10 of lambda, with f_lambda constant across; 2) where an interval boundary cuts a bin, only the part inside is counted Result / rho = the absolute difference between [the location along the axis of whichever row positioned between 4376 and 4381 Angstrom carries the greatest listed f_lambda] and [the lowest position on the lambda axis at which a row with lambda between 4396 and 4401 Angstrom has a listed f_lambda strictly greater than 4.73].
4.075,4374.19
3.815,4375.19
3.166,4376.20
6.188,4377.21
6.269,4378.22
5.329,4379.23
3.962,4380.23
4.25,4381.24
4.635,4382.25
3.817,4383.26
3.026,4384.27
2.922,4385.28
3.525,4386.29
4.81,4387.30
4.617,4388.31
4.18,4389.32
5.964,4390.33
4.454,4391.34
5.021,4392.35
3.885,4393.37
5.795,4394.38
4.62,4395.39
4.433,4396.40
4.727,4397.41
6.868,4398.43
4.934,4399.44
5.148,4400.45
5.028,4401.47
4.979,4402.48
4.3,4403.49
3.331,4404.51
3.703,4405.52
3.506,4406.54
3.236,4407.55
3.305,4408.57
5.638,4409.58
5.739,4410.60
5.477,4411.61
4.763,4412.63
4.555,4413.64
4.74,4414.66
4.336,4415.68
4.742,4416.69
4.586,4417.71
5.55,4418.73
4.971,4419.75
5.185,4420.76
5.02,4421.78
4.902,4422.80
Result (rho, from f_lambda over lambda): 20.2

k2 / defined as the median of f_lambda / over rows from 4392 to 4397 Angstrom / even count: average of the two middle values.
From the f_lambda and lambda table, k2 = 4.6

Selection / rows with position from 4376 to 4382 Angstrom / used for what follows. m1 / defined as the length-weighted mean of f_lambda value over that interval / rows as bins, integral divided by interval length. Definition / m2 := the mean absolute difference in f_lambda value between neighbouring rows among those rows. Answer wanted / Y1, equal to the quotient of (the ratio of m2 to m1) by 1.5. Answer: 0.154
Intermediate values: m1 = 4.9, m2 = 1.14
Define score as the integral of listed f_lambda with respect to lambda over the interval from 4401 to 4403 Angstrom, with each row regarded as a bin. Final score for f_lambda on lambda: 10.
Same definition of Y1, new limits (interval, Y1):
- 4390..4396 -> 0.171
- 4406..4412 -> 0.091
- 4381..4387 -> 0.097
